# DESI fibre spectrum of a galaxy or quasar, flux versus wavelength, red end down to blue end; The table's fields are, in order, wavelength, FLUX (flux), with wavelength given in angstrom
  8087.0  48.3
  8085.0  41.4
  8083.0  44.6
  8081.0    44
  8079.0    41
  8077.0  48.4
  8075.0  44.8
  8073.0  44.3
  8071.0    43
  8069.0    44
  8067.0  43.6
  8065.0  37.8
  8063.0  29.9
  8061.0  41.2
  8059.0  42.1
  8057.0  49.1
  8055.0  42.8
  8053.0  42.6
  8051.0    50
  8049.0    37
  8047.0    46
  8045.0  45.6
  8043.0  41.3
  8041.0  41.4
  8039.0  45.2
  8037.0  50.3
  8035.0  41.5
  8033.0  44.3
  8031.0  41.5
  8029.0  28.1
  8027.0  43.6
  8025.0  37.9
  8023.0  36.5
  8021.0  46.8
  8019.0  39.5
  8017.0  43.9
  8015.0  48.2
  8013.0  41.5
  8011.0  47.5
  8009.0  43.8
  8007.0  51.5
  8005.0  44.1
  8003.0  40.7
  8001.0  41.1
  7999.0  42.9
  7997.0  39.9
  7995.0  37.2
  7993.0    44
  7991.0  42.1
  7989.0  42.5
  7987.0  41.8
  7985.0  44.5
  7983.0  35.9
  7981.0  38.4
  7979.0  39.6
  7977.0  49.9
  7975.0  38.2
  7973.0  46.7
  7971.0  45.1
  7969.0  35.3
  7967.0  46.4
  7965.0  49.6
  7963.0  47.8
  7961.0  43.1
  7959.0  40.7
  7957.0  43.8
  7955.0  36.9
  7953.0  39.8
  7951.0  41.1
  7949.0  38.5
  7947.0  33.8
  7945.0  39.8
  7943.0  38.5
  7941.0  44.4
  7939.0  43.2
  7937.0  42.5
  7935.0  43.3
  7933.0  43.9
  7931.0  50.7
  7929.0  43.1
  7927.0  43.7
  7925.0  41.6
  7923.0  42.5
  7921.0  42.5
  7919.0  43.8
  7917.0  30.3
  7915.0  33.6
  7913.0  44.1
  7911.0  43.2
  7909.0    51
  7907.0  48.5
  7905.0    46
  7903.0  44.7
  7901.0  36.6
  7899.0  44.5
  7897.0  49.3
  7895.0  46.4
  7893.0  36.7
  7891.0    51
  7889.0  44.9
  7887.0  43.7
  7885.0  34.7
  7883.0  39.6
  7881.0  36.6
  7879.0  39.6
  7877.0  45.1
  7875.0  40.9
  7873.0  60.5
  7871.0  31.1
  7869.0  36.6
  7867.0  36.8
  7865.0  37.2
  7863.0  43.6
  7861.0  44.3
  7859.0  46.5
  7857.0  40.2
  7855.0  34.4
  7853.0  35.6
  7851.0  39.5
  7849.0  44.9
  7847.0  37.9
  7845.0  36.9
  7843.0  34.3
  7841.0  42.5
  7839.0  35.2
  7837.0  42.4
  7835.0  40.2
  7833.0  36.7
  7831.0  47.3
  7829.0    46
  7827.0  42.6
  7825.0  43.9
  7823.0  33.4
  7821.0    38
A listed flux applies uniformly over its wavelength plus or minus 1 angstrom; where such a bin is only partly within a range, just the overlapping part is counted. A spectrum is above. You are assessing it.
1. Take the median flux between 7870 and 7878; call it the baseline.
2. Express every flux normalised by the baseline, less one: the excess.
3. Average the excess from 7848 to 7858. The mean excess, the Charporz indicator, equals -0.095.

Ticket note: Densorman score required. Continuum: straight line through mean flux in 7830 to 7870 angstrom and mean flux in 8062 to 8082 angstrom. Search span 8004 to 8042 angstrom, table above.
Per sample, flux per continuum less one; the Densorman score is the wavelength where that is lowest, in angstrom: 8029.0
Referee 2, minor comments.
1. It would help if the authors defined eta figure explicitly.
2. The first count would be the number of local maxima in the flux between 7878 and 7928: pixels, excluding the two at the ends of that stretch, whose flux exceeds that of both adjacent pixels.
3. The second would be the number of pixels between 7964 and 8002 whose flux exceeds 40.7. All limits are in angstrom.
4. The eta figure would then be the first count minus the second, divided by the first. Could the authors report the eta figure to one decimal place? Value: -1.0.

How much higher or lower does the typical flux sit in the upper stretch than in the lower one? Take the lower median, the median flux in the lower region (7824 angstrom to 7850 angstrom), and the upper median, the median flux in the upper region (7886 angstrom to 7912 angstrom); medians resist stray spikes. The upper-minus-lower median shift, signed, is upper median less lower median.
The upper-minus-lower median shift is 2.5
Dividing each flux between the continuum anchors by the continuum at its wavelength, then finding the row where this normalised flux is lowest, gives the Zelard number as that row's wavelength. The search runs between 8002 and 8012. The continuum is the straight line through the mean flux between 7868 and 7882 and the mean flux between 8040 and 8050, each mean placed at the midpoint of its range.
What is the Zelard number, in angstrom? 8003.0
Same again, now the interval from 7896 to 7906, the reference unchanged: 7901.0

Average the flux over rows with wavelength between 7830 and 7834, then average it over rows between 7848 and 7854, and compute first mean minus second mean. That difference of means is 2.0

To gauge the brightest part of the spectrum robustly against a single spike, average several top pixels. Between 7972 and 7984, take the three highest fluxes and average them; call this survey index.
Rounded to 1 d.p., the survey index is 45.4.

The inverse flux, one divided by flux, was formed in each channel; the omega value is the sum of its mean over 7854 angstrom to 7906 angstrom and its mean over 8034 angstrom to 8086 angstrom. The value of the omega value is 0.0477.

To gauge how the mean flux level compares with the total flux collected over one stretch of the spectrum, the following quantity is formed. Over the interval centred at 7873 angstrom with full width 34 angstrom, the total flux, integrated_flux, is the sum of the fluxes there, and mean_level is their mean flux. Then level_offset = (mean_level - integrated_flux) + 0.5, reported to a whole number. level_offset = -660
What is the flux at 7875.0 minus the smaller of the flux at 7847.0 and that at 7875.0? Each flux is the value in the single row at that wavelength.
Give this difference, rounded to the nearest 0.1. 3.0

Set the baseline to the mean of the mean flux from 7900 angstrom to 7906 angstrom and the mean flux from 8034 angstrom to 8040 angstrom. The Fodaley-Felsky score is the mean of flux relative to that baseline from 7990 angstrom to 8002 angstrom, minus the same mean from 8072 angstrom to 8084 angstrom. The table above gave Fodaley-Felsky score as -3.3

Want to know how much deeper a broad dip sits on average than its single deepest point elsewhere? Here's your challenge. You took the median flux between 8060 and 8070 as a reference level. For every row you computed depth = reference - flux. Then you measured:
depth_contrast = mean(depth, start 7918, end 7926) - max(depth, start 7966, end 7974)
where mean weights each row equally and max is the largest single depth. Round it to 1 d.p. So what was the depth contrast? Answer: -7.3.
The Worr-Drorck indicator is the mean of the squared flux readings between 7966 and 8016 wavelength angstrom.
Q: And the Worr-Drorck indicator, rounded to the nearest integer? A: 1845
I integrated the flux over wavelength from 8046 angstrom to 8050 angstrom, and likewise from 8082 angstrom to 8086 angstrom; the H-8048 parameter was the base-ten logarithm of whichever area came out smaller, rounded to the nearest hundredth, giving 2.22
